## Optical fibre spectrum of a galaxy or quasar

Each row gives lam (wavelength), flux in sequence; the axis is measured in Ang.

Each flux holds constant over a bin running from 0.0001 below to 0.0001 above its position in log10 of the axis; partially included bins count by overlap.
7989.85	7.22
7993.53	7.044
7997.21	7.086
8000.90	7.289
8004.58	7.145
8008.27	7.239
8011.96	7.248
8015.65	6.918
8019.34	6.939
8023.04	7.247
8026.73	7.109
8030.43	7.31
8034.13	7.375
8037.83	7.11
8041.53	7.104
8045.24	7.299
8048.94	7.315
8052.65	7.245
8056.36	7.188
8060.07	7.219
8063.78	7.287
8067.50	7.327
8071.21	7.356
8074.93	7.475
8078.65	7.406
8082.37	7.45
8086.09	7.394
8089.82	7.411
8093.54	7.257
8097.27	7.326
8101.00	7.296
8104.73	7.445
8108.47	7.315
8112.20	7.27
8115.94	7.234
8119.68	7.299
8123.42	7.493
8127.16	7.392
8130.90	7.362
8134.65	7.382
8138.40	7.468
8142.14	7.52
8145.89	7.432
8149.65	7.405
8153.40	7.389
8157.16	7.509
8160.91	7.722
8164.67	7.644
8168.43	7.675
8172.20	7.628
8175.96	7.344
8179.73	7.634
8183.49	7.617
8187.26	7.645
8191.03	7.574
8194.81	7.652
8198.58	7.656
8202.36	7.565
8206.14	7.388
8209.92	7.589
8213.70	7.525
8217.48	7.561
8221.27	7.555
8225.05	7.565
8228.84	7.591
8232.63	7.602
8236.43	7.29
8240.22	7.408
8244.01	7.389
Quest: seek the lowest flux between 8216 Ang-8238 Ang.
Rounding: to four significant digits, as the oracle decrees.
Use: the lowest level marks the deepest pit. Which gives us 7.290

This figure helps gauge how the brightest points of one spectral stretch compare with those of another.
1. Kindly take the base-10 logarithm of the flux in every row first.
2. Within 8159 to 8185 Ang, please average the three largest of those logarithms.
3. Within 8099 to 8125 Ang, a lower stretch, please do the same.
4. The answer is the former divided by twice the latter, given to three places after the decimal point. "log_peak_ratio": 0.509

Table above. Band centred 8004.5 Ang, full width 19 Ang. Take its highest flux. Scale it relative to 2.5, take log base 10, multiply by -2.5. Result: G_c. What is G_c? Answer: -1.16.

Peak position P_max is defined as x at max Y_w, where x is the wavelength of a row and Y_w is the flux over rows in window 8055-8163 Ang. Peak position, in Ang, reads 8160.91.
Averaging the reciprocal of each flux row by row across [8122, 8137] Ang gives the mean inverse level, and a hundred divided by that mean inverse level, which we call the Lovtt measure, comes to 741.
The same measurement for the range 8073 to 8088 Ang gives 743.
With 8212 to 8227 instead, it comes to 755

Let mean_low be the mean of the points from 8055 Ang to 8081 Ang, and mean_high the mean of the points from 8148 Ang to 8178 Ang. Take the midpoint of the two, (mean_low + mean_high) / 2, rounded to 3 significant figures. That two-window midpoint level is 7.43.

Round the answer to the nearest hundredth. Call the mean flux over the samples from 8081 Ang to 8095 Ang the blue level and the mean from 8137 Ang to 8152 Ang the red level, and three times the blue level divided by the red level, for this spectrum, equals 2.97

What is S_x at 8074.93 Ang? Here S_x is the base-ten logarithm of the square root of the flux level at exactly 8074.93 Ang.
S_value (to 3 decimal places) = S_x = 0.437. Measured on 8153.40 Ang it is 0.434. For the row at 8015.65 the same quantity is 0.420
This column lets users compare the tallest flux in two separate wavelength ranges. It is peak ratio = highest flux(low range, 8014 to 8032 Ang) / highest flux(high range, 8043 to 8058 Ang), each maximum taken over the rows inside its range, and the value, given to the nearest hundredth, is 1.00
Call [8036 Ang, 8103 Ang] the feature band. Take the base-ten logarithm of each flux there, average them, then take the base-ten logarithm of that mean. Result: -0.0637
